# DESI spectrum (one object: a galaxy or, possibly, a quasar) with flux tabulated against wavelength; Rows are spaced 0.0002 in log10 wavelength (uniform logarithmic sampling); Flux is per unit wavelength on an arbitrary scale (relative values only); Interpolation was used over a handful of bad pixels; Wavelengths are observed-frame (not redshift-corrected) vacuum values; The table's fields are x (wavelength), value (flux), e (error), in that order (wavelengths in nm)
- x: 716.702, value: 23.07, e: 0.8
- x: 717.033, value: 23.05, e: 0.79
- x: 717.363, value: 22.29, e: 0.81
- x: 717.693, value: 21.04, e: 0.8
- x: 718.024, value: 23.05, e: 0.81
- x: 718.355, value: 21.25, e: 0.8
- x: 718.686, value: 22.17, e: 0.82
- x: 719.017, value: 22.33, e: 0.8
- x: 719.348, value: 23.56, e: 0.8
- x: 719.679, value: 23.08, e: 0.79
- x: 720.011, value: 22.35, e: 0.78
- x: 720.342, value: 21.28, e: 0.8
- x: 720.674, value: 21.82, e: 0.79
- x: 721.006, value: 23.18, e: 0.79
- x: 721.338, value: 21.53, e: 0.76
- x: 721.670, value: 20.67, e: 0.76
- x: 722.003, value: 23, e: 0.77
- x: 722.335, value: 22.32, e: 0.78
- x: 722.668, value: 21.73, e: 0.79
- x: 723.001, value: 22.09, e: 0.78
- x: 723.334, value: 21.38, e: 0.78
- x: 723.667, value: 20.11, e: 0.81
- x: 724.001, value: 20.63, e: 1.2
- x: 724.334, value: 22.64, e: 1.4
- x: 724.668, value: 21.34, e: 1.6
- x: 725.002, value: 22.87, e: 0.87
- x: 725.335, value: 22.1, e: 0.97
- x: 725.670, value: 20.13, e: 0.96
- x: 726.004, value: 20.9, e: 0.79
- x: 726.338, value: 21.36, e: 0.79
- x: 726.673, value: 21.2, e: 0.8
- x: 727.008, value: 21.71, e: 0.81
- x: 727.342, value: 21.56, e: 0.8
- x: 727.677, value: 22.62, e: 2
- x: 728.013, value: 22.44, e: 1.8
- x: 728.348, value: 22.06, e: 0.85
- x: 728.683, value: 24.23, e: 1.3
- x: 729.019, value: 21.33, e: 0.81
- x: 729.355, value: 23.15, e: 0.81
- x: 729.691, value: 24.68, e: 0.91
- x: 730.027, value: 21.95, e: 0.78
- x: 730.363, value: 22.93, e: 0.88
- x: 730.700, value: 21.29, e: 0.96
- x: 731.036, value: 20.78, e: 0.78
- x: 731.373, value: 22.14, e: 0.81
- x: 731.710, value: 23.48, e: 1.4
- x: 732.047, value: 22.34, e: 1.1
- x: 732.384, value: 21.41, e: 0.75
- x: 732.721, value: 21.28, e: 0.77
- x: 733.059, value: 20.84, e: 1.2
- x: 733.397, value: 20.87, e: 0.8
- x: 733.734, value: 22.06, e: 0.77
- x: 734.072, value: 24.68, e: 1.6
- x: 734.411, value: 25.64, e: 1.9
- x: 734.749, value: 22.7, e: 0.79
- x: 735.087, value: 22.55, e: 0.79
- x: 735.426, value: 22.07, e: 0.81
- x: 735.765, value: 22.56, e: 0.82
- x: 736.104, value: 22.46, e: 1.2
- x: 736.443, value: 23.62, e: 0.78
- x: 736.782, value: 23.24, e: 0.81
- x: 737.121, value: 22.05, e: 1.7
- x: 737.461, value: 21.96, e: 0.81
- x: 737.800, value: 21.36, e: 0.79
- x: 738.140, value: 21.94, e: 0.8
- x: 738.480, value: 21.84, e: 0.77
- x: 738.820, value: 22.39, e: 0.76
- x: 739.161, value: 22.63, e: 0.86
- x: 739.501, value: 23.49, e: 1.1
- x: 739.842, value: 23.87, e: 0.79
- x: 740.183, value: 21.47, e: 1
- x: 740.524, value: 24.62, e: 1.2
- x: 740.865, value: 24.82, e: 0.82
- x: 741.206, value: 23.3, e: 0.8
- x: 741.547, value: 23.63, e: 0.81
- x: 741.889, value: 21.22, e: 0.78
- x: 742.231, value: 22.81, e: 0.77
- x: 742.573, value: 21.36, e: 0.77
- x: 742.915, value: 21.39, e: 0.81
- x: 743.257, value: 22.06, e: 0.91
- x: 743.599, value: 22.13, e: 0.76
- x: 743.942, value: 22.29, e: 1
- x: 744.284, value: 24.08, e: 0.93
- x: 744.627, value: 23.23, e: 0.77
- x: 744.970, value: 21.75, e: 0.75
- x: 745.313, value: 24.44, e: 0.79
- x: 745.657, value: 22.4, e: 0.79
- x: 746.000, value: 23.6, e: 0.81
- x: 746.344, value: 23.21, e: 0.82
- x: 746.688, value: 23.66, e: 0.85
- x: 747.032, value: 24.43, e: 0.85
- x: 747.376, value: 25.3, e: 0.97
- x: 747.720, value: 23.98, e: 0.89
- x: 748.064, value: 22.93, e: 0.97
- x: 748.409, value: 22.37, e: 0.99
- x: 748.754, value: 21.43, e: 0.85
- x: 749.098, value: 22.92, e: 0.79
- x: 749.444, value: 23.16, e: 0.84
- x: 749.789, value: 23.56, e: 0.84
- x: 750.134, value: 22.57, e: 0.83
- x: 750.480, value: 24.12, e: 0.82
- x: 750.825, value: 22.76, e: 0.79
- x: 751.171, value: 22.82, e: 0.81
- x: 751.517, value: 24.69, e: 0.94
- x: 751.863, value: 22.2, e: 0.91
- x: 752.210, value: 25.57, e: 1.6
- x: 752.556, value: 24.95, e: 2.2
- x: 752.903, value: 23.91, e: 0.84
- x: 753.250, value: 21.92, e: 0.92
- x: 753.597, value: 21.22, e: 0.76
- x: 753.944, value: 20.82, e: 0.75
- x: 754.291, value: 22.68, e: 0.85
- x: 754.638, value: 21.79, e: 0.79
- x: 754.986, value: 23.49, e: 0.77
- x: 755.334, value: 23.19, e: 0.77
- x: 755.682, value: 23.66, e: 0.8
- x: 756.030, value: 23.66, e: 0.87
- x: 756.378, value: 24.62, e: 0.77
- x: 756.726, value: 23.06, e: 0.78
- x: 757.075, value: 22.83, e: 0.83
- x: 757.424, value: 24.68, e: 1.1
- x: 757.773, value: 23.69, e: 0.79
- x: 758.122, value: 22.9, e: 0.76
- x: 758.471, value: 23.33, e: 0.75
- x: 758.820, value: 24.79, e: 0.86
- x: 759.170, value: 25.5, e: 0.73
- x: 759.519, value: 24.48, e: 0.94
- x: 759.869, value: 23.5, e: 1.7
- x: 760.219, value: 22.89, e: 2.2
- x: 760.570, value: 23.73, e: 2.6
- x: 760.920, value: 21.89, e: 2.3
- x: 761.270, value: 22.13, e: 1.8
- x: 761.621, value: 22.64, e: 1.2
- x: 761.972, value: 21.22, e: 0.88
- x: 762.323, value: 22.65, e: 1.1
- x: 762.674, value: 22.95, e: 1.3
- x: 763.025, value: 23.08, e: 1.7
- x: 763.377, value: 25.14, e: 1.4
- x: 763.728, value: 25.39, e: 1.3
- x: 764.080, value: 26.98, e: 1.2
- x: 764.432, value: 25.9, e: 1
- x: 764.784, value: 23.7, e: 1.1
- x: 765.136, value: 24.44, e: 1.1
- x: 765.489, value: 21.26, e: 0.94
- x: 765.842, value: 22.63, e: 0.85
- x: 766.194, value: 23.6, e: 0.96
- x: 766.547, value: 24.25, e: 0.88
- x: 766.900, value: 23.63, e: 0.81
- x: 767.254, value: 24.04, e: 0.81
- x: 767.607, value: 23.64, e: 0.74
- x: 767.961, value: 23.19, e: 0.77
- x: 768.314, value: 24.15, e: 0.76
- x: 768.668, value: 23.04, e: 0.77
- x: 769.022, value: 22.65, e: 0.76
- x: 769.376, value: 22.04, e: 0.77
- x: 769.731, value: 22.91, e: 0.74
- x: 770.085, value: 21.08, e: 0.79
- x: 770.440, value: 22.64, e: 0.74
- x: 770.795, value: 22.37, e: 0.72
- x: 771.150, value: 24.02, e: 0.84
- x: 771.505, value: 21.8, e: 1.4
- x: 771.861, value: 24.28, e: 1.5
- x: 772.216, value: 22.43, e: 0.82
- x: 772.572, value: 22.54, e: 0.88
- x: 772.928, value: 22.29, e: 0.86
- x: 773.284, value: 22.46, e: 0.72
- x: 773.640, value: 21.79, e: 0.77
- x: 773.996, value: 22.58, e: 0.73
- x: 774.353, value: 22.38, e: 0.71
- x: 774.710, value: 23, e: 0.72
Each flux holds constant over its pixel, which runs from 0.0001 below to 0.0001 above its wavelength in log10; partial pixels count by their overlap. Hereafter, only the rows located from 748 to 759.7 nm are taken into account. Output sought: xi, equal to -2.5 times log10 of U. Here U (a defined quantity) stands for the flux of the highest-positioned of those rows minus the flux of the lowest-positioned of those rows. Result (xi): -0.5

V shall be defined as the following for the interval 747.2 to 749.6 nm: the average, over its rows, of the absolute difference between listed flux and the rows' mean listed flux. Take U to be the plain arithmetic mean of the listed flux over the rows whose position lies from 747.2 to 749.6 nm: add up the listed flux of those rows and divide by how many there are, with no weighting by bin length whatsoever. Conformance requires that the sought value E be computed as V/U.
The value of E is 0.037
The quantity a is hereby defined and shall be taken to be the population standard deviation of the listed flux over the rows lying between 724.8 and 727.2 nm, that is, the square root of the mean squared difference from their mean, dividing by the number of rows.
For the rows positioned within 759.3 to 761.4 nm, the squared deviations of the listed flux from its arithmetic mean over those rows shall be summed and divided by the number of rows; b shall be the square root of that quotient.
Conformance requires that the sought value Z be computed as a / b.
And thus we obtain 0.90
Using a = 0.81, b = 0.90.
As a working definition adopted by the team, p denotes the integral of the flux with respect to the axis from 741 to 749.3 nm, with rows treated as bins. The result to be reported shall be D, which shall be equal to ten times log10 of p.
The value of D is 22.8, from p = 190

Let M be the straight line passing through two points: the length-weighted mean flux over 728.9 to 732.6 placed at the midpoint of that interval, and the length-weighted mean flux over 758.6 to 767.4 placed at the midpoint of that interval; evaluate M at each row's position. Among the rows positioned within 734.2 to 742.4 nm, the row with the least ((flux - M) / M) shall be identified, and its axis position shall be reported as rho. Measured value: 741.889 nm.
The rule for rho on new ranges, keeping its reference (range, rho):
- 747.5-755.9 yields 753.944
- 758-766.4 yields 765.489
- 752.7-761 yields 753.944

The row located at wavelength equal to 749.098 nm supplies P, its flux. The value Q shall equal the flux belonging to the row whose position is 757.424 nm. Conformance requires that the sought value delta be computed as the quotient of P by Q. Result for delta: 0.93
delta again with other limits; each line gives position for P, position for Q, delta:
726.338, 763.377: 0.85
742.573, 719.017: 0.96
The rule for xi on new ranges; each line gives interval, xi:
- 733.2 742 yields 1.1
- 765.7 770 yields 1.4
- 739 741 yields -0.9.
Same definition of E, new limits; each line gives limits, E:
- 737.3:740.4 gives 0.031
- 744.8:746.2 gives 0.042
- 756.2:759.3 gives 0.036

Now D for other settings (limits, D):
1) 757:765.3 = 23.0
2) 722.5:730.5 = 22.4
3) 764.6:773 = 22.9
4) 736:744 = 22.6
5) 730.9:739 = 22.6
